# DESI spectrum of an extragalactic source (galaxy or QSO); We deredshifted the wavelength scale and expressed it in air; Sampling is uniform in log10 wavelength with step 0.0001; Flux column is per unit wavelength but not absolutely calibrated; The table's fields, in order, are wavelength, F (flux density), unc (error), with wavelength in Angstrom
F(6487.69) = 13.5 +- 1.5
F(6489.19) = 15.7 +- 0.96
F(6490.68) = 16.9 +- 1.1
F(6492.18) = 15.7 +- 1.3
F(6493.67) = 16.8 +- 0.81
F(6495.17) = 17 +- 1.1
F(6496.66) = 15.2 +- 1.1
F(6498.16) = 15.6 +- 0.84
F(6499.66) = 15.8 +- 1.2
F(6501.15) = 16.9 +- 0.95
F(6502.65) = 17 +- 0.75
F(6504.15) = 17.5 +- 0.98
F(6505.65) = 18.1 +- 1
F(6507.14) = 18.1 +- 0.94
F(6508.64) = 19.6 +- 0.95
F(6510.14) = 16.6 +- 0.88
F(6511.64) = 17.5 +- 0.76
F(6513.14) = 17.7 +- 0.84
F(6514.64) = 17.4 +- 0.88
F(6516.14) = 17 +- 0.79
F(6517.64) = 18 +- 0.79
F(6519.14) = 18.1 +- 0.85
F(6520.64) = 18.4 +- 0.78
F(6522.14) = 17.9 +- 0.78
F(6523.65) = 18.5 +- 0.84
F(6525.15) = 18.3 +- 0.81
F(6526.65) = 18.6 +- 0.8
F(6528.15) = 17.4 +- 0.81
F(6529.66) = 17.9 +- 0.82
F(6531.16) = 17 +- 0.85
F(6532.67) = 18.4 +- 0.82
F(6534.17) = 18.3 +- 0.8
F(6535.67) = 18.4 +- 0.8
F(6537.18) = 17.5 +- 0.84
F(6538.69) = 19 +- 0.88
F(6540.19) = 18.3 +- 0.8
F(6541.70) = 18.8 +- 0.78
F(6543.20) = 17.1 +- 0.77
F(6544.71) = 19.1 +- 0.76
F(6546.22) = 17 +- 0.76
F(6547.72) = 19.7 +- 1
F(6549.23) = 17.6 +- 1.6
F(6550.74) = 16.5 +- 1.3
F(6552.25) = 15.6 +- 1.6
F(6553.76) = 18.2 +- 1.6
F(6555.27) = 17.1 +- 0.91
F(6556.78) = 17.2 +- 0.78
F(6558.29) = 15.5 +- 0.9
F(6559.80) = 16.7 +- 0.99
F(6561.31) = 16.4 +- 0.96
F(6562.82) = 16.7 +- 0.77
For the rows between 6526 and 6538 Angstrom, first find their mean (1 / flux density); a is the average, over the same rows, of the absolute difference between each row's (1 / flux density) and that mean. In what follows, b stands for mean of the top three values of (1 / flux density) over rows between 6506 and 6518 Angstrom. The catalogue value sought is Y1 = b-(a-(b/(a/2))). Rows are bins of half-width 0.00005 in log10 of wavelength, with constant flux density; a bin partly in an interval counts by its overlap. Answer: 77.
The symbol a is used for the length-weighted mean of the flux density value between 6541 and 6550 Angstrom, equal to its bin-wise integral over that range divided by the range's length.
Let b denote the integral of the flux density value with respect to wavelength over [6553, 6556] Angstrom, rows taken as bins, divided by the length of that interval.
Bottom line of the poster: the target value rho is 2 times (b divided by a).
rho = 1.94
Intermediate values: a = 18.2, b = 17.6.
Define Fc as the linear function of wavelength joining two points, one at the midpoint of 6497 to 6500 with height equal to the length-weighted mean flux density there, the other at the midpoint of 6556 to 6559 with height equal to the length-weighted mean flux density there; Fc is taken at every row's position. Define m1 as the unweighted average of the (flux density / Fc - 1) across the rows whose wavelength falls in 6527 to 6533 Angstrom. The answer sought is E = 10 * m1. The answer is 1.0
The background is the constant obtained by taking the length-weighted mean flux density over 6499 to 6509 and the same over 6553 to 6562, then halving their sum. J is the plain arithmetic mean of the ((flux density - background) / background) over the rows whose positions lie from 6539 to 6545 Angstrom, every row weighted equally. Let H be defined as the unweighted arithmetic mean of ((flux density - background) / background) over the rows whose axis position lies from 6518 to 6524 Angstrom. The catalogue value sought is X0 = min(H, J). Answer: 0.061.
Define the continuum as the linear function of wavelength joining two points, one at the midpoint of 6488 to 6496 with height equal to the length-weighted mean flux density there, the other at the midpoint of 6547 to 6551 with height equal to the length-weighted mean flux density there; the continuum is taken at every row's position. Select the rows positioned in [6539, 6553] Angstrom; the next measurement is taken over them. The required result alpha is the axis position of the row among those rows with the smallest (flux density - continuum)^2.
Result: 6549.23 Angstrom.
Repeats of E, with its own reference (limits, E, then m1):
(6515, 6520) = 1.2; 0.12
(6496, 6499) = -0.1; -0.01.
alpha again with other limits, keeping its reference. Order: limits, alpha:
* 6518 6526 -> 6522.14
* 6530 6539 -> 6537.18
